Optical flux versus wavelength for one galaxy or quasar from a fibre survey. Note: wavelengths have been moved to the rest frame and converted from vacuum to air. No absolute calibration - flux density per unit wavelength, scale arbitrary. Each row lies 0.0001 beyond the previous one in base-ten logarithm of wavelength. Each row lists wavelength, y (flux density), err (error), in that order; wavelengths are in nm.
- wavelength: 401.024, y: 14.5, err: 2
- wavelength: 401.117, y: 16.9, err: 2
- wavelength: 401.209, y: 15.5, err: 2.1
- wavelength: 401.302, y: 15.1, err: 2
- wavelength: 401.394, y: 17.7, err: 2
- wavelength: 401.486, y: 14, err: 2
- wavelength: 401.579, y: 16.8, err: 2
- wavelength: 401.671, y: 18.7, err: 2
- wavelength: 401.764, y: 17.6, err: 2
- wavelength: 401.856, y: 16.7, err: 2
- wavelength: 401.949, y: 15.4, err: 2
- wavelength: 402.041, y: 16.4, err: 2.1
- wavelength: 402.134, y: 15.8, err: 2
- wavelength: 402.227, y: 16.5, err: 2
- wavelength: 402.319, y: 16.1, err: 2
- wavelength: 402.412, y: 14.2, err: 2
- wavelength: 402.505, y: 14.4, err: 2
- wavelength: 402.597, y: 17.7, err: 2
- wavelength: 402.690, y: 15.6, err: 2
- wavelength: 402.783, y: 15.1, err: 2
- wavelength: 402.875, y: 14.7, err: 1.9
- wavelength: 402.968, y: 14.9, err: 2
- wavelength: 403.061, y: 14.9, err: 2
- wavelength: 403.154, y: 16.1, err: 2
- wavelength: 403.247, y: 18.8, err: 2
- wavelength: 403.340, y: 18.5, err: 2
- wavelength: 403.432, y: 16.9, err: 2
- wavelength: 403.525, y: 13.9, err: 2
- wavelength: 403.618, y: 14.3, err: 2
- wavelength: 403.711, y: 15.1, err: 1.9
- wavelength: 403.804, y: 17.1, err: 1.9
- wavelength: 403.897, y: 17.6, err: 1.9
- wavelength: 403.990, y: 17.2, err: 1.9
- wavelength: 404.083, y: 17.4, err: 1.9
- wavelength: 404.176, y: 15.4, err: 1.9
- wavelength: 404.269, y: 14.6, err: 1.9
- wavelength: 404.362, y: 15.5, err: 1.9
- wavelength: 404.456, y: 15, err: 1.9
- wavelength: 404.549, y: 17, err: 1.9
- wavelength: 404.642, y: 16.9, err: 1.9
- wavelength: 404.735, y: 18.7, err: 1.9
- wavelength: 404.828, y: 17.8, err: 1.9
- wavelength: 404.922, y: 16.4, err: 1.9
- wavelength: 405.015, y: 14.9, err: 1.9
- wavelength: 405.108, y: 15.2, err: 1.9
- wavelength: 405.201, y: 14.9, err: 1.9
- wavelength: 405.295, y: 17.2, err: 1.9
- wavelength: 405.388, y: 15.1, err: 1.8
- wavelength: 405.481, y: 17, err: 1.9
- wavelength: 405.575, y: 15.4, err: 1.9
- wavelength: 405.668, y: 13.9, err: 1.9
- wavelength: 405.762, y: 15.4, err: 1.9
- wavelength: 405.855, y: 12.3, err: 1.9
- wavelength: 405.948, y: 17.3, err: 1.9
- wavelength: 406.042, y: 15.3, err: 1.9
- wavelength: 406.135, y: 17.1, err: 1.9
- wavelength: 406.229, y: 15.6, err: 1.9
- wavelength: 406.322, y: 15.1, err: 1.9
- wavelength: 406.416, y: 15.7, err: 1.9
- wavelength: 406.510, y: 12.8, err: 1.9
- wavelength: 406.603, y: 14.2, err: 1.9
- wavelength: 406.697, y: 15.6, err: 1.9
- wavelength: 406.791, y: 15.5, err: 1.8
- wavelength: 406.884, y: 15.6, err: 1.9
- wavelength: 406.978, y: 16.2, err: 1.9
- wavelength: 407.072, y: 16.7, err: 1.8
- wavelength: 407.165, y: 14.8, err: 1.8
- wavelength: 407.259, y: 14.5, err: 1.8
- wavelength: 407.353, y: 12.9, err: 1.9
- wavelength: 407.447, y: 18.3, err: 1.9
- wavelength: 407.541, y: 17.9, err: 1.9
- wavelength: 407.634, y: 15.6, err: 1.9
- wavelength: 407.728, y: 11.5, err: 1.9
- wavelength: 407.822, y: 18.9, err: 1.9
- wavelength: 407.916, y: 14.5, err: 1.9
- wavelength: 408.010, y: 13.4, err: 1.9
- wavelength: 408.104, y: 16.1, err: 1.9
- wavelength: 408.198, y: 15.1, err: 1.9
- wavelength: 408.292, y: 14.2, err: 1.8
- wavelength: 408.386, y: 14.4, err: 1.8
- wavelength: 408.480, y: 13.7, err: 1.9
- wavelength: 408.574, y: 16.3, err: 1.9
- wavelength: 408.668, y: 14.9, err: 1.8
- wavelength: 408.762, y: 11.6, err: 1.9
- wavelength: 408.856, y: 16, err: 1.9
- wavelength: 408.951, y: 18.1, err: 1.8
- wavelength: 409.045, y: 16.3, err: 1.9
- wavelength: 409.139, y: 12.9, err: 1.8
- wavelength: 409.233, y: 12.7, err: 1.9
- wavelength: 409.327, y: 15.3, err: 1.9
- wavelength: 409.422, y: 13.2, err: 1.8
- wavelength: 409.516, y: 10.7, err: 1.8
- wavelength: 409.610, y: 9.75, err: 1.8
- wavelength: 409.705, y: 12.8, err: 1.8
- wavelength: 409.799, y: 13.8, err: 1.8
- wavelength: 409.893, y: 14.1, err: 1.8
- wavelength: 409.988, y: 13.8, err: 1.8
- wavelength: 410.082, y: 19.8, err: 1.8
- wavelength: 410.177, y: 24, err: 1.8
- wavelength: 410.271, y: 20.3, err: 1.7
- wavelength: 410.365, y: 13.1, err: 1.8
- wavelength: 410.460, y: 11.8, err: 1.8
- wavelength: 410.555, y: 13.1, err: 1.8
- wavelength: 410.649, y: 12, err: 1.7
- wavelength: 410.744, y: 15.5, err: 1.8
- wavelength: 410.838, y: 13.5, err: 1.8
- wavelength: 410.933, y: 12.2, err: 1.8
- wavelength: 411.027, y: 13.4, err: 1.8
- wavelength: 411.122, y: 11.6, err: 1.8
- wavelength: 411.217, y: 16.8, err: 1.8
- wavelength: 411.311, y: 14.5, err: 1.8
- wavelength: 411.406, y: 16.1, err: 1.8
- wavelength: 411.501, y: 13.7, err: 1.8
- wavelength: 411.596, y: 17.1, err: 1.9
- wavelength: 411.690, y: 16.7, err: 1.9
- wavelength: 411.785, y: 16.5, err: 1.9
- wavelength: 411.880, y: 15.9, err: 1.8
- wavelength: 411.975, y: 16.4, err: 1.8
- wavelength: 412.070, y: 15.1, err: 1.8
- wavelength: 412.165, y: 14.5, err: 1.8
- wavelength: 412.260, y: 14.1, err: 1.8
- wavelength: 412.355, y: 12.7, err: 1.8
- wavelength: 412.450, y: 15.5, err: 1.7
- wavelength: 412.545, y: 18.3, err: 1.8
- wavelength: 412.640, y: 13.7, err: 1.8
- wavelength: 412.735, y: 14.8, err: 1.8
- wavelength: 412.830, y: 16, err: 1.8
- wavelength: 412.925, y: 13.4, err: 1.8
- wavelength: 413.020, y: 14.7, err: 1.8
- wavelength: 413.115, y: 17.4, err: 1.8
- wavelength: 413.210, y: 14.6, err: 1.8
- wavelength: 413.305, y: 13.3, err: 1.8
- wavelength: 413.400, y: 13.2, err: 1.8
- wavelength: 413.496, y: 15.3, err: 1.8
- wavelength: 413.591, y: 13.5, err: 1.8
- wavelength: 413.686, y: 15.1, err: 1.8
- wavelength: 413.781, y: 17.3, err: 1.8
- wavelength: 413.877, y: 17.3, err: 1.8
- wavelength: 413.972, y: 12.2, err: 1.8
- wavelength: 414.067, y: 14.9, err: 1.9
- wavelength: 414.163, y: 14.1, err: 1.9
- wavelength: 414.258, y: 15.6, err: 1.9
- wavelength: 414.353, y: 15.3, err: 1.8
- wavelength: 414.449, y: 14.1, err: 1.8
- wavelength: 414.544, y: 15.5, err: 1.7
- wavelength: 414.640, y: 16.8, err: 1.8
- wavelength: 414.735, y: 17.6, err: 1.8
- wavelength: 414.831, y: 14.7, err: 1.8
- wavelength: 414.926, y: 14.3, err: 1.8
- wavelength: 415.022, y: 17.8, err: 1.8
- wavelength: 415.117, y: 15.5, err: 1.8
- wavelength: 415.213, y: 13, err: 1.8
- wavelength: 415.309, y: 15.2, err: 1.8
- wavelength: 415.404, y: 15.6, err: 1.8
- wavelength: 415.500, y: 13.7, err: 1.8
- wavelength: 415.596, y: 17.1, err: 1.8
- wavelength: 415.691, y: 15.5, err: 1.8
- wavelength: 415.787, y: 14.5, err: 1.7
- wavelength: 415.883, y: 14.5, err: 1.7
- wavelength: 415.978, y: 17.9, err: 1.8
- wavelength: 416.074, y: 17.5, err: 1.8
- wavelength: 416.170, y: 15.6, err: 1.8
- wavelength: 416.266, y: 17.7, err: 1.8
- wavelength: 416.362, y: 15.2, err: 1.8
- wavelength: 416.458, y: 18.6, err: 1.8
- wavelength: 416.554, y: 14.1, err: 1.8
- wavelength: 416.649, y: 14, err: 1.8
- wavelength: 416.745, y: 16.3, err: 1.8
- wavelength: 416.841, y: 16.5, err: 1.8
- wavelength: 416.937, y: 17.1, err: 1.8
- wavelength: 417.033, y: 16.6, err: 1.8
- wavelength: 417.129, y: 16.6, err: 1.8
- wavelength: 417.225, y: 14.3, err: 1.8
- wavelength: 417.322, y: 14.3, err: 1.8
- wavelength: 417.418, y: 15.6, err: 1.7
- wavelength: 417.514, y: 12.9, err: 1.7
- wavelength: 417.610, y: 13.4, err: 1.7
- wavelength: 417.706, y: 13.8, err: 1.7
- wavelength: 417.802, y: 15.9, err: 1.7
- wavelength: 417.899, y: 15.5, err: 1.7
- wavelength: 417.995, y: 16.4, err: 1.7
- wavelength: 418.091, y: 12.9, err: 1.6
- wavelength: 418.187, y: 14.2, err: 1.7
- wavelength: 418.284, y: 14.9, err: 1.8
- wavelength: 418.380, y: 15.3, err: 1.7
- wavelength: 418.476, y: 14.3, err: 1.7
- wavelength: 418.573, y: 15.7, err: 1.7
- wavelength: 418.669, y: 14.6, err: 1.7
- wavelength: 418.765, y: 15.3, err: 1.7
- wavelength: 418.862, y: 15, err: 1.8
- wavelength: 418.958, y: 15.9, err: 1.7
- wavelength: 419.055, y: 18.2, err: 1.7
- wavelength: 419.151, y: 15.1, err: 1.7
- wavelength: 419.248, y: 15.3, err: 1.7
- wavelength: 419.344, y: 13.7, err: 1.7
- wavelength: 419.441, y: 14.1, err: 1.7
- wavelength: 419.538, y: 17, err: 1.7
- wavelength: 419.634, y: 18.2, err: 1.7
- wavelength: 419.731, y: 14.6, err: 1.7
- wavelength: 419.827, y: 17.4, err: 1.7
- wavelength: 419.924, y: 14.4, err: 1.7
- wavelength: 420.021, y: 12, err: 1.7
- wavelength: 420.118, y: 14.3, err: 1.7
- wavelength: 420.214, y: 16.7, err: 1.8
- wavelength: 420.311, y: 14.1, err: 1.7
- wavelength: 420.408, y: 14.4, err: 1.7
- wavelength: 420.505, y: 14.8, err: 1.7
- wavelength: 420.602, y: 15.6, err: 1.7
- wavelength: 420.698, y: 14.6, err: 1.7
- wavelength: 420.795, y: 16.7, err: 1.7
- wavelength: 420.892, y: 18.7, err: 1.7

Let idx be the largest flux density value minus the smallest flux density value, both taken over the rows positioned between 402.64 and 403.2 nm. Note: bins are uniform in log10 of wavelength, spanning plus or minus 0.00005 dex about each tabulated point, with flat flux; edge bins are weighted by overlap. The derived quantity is 1.4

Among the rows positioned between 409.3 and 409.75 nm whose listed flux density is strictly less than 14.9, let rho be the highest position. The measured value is 409.705 nm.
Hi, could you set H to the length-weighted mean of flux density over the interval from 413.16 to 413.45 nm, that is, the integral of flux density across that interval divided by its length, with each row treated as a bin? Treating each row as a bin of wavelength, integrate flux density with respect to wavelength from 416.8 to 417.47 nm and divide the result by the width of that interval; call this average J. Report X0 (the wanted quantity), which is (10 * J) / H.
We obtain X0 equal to 11.5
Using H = 13.7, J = 15.8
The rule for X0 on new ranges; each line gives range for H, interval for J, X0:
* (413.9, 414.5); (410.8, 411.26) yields 9.3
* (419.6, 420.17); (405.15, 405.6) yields 10.6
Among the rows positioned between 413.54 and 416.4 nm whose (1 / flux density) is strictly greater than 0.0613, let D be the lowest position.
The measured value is 413.591 nm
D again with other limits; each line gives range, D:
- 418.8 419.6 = 418.862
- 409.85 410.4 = 409.893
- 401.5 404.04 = 401.949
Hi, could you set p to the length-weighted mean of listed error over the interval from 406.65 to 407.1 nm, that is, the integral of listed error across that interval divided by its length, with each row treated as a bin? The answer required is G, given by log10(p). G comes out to 0.27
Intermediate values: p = 1.86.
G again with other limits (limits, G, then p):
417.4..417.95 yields 0.23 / 1.70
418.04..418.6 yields 0.23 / 1.70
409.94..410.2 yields 0.25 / 1.79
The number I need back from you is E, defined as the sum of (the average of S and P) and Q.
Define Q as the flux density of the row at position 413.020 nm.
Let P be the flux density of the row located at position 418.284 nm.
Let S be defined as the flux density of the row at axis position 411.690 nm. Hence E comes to 30.5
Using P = 14.9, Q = 14.7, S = 16.7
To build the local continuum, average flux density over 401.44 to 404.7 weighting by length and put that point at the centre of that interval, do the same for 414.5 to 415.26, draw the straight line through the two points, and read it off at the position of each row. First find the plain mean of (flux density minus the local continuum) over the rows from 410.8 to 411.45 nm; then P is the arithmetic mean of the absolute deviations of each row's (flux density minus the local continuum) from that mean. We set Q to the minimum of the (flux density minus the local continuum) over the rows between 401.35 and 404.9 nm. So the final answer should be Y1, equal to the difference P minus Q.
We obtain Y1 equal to 3.7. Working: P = 1.54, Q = -2.17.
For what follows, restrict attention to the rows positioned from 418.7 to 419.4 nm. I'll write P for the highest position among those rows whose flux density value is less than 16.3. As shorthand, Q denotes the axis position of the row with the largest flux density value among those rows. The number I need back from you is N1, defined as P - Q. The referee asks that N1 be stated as 0.29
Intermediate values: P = 419.344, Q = 419.055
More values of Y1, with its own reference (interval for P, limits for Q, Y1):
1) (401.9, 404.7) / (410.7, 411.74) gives 5.3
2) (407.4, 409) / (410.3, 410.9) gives 5.7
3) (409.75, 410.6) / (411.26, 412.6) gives 6.6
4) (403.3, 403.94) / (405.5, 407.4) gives 5.2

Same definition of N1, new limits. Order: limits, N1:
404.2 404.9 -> -0.28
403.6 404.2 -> 0.28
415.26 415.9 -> 0.29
